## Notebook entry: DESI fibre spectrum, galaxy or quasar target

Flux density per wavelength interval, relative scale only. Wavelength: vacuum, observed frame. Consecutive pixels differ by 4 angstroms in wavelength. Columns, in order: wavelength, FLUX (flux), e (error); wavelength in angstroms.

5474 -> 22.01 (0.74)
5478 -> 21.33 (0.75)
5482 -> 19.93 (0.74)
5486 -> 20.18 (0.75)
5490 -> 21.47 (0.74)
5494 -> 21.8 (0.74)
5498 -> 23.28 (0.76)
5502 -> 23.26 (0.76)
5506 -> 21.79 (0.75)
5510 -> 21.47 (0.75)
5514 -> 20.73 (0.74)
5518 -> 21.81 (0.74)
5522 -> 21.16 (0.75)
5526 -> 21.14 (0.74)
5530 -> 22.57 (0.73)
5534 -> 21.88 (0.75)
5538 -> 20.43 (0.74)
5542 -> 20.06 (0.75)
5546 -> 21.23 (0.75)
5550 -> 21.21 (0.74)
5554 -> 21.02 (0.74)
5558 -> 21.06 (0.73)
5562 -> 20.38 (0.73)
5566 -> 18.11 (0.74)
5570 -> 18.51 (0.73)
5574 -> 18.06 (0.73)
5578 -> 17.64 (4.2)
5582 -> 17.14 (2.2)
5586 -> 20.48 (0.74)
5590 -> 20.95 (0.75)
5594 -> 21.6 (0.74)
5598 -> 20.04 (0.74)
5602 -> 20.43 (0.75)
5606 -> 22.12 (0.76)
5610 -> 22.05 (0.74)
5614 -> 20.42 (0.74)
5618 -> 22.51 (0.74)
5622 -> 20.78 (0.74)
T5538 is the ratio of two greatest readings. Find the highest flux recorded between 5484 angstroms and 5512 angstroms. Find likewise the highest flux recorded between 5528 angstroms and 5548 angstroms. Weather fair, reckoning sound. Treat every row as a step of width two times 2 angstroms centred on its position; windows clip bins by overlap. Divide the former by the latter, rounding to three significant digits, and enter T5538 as 1.03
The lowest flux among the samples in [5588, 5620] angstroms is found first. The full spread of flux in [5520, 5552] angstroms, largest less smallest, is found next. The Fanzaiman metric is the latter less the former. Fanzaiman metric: -17.5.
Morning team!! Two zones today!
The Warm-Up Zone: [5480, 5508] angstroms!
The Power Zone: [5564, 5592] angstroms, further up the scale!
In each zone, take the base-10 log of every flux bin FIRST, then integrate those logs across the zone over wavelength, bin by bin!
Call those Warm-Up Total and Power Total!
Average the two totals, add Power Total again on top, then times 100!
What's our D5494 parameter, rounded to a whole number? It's 7206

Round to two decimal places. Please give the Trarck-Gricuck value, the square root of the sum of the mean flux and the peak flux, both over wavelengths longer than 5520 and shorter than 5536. 6.65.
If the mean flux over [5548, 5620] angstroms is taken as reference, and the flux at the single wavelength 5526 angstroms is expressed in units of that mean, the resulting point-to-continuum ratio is 1.05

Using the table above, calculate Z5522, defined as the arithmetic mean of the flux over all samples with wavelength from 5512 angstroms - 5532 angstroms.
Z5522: 21.5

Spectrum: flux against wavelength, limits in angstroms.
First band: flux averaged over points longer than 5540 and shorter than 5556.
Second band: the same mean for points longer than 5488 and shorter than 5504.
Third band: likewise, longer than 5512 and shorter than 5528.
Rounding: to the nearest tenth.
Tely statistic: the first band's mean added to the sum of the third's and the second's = 64.5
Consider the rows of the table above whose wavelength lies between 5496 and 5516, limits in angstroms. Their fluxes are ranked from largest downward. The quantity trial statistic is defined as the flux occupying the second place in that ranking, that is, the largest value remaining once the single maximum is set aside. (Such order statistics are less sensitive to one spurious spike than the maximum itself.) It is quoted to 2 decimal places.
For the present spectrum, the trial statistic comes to 23.26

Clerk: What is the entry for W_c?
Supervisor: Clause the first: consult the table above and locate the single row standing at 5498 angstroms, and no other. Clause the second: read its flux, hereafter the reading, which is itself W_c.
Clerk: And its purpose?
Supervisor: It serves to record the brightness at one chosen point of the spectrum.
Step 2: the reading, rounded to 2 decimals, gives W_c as 23.28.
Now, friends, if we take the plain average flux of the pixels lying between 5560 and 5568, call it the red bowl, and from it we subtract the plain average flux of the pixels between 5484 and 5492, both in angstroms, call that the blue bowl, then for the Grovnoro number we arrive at -1.6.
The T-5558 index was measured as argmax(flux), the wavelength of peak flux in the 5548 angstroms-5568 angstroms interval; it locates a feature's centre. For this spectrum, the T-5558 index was 5550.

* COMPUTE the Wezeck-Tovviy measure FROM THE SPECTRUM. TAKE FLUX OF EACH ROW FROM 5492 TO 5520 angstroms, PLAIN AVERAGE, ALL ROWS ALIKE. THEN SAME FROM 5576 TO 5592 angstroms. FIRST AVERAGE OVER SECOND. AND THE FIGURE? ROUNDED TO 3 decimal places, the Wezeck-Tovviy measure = 1.156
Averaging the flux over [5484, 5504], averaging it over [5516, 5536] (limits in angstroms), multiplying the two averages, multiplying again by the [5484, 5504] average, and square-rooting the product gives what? 103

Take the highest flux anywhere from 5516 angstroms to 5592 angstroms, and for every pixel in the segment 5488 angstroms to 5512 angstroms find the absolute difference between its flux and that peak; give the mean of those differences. 0.9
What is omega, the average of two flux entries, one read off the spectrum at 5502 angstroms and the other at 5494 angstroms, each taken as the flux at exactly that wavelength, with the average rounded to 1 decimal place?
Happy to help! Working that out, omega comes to 22.5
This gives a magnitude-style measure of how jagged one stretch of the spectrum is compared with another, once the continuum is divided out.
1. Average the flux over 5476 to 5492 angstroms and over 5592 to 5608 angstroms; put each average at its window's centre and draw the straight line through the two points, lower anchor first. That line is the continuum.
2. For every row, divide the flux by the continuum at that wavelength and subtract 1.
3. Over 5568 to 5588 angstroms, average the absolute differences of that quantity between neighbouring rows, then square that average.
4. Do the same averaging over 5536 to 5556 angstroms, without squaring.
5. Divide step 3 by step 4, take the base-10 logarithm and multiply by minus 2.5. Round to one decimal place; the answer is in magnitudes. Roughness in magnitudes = 2.1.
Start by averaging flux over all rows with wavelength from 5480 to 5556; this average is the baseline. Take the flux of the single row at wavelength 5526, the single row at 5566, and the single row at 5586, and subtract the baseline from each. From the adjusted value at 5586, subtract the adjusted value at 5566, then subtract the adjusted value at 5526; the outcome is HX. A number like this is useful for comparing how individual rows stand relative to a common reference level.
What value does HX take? 2.6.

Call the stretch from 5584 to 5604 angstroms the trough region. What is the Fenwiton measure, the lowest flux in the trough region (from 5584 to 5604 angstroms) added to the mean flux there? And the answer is 41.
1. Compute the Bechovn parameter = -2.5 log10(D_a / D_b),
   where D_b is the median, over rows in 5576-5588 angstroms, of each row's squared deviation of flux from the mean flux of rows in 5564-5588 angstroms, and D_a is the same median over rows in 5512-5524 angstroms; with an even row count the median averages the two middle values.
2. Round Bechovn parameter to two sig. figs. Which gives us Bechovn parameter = -1.9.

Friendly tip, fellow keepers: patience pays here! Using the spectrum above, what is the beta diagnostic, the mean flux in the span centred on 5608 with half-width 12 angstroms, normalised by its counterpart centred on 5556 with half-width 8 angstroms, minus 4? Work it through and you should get -2.98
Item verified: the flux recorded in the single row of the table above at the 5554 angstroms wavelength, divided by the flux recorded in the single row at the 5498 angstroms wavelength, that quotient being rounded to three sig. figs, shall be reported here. 0.903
